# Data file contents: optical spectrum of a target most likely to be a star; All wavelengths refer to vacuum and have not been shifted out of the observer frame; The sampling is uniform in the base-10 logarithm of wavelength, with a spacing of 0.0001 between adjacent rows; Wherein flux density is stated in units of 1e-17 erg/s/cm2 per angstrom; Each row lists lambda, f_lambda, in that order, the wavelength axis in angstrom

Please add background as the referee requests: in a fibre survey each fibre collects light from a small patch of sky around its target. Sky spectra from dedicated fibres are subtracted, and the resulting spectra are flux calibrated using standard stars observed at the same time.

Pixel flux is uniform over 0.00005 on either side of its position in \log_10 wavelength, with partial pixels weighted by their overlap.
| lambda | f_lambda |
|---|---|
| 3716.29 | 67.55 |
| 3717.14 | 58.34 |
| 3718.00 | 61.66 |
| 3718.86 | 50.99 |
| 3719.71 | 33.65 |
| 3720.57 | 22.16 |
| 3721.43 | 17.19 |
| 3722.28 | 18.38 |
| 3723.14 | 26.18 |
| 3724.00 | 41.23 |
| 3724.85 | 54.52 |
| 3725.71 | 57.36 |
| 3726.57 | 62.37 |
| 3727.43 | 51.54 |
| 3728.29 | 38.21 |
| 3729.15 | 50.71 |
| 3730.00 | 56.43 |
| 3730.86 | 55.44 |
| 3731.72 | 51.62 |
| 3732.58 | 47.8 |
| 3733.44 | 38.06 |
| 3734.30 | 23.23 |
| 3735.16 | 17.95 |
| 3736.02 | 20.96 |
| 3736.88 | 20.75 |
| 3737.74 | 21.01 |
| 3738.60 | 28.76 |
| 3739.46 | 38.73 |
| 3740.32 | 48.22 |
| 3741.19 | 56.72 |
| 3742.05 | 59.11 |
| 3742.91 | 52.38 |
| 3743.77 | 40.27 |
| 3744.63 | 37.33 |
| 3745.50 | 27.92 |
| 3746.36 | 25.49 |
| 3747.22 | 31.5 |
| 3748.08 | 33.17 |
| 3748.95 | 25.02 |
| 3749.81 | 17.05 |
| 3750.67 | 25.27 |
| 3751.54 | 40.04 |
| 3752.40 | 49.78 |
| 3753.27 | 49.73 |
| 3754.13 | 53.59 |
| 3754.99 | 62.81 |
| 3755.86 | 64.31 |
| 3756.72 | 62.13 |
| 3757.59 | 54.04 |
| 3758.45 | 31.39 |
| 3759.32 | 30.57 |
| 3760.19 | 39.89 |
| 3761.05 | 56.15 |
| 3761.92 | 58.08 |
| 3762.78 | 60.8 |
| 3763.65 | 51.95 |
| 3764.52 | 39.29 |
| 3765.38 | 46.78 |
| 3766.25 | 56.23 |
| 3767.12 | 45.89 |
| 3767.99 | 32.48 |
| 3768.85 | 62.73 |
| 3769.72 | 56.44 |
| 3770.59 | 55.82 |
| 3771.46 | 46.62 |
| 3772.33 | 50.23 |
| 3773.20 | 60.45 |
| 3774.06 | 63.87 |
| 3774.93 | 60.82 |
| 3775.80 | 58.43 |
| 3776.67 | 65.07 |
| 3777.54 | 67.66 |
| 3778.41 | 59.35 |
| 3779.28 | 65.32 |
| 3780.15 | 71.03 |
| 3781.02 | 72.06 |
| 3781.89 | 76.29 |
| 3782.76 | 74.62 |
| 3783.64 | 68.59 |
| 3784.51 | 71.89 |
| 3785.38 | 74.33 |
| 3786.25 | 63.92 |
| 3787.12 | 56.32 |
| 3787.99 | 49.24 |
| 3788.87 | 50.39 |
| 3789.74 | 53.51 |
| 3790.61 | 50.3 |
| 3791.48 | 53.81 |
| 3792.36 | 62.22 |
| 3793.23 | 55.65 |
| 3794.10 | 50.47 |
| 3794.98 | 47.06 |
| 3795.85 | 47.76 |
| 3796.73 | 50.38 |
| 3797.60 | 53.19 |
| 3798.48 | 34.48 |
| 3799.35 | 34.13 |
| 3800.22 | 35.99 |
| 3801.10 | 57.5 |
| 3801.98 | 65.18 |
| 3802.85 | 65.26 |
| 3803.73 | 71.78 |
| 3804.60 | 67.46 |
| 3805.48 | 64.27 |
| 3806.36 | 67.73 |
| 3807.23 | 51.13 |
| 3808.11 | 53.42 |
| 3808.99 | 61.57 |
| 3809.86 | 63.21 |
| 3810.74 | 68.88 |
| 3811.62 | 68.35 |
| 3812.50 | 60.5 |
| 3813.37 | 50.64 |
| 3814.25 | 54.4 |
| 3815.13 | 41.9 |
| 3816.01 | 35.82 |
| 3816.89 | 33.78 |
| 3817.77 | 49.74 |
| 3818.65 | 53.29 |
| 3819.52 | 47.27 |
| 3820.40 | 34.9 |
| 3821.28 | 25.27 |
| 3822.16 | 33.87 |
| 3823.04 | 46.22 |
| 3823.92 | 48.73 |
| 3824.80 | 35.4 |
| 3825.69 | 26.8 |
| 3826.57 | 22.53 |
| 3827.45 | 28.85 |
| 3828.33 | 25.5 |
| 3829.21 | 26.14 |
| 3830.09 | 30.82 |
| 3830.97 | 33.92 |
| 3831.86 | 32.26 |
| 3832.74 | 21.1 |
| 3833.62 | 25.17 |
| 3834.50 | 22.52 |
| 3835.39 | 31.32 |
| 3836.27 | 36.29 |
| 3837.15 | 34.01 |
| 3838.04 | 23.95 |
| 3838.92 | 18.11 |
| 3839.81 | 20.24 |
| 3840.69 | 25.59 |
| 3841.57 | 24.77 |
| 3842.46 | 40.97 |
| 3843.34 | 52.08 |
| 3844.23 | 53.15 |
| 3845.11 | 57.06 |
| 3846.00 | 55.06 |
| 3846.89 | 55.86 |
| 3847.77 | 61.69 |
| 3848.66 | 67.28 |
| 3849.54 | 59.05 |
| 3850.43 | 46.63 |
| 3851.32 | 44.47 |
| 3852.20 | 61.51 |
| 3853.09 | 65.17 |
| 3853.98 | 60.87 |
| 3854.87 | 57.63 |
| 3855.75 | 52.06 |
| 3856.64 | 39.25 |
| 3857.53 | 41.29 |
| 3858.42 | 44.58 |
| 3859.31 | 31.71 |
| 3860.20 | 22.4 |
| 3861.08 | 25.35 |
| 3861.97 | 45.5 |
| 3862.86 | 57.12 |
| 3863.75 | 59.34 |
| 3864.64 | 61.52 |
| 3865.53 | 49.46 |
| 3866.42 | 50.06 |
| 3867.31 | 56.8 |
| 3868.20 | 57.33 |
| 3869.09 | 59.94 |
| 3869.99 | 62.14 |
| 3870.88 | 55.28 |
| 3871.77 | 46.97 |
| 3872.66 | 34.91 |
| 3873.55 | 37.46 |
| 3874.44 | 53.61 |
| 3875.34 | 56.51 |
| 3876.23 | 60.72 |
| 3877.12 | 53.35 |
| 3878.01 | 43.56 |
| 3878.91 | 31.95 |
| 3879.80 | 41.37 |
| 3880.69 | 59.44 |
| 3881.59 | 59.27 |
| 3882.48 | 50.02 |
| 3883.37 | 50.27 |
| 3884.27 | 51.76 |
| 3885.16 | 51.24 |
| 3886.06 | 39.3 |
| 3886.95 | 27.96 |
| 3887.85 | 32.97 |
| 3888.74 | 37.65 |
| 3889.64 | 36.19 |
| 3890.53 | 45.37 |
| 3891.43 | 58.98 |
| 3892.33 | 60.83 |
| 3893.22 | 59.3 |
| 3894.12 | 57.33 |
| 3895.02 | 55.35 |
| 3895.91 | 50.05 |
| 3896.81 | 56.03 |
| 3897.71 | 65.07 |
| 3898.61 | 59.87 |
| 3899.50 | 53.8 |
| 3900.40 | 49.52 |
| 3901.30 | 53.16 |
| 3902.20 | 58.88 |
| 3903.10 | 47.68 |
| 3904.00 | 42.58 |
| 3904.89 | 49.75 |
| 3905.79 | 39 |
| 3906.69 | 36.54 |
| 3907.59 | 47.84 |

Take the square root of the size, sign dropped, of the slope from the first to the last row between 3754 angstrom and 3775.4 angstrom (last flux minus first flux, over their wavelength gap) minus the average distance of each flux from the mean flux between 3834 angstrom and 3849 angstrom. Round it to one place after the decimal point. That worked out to 3.8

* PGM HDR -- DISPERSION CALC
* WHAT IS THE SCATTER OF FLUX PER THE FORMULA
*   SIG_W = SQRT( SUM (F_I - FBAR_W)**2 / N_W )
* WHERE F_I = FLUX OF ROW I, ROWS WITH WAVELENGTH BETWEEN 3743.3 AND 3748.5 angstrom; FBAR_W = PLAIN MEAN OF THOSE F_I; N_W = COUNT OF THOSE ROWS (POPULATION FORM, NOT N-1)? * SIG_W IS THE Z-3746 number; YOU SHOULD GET 5.1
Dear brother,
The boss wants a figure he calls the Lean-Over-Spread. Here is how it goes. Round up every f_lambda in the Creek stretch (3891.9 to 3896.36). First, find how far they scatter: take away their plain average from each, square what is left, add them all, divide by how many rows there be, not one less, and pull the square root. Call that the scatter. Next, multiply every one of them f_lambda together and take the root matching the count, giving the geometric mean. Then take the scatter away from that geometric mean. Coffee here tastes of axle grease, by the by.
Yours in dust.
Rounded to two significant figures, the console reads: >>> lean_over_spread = 53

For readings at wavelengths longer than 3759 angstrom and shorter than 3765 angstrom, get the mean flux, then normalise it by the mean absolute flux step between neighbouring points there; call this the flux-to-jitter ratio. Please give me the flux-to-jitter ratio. 5.6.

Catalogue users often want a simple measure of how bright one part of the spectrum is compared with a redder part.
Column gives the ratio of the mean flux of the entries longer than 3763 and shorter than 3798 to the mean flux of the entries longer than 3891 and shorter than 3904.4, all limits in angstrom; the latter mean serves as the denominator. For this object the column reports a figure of 1.04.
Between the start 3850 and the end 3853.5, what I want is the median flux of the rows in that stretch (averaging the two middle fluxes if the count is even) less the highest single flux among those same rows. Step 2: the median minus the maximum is -11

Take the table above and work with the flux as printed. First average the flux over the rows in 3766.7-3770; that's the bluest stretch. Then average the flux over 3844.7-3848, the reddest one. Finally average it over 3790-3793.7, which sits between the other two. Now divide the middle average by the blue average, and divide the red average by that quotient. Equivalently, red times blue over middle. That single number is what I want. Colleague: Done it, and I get 51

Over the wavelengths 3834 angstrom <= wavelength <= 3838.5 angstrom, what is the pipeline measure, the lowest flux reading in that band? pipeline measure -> 22.52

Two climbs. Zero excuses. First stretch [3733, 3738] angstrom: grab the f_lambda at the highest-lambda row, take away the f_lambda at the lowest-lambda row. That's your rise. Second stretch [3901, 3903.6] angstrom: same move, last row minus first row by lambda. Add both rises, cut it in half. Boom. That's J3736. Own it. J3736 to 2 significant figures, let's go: -11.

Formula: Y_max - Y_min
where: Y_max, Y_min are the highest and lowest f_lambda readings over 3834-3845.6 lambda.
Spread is 39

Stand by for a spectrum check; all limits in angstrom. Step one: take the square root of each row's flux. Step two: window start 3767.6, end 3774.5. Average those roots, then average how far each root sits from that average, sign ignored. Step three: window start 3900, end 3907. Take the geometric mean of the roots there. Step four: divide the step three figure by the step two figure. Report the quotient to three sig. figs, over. 12.2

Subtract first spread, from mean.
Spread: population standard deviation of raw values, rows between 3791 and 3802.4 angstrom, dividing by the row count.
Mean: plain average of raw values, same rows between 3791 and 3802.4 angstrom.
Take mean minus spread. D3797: 40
